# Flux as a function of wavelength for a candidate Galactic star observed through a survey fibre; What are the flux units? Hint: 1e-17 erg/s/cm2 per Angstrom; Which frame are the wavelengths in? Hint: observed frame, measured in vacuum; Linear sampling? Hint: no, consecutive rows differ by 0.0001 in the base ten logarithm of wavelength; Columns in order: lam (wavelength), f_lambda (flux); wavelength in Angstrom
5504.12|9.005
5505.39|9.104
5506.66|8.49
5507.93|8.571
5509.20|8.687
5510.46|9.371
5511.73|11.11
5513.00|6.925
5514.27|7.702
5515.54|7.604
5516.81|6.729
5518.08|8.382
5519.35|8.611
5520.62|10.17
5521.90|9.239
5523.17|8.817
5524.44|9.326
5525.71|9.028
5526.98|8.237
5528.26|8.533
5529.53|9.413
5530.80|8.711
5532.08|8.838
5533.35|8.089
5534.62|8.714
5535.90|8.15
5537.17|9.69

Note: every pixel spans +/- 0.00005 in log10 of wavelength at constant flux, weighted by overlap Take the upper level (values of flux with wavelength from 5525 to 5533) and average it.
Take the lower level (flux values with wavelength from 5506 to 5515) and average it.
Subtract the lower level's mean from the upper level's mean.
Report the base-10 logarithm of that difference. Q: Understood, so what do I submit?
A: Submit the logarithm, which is -1.0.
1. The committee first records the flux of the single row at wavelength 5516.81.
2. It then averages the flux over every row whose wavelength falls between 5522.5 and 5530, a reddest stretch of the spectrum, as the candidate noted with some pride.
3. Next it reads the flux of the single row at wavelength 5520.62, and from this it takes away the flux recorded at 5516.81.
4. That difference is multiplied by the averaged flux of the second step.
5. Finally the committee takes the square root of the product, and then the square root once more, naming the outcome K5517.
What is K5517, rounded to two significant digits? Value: 2.4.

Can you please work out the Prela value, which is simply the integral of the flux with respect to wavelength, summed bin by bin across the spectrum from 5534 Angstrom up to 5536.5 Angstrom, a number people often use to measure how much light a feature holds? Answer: 21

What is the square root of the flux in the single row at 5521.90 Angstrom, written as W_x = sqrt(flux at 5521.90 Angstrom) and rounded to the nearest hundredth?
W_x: 3.04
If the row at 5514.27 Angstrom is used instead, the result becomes 2.78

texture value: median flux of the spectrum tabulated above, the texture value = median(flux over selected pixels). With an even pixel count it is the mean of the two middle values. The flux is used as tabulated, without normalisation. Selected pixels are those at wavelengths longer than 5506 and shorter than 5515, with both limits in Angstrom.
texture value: 8.6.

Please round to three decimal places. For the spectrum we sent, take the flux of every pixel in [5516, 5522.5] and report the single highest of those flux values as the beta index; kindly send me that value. 10.170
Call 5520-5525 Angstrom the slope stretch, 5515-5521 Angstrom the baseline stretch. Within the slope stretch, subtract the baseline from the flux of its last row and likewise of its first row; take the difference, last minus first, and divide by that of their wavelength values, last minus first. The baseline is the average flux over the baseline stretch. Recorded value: -0.22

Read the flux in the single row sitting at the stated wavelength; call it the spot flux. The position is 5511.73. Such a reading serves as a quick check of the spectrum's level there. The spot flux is 11.11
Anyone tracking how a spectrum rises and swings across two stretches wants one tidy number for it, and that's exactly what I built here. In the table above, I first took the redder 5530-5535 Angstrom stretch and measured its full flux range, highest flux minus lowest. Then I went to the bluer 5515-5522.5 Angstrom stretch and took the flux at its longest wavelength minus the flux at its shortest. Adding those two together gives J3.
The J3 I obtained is 2.4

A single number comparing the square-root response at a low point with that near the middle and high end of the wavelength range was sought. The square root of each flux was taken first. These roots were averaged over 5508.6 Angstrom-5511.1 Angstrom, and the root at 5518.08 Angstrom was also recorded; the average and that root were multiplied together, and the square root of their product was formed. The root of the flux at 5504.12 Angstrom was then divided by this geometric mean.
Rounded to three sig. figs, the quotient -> 1.02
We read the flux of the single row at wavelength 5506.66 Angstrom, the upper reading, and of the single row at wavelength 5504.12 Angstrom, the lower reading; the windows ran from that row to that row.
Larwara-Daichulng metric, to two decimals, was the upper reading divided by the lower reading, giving 0.94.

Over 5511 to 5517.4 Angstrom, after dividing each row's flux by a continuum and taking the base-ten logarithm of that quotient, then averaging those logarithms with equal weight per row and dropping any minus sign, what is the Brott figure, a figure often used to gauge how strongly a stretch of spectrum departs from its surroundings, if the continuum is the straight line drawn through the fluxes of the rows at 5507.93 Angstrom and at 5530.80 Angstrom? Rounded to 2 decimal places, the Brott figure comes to 0.04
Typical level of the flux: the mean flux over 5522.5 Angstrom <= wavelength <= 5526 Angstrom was 9.1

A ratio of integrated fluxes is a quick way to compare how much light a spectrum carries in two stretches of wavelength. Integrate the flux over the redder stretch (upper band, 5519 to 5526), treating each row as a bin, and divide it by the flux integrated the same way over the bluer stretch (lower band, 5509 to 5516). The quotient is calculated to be 1.1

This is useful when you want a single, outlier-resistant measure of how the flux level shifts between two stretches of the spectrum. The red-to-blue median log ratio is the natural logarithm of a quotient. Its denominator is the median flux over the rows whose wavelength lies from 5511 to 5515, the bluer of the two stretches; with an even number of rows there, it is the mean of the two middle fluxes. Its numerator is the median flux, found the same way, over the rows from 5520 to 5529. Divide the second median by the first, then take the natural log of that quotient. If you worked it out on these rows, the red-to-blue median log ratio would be 0.16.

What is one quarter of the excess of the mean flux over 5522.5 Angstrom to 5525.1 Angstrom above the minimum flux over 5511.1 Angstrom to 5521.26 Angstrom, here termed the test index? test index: 0.59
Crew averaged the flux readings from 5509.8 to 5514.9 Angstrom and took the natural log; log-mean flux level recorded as 2.17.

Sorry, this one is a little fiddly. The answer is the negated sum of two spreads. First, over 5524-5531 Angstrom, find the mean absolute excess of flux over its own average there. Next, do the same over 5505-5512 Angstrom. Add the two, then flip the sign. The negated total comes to -1.1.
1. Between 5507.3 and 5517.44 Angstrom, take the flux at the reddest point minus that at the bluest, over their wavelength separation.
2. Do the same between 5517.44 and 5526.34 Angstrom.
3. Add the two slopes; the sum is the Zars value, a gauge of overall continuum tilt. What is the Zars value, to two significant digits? -0.12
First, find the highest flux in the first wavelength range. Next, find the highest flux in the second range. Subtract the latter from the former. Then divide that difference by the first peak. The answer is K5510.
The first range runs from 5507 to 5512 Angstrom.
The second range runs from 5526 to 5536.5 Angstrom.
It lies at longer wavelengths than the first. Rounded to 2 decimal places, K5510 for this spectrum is 0.15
